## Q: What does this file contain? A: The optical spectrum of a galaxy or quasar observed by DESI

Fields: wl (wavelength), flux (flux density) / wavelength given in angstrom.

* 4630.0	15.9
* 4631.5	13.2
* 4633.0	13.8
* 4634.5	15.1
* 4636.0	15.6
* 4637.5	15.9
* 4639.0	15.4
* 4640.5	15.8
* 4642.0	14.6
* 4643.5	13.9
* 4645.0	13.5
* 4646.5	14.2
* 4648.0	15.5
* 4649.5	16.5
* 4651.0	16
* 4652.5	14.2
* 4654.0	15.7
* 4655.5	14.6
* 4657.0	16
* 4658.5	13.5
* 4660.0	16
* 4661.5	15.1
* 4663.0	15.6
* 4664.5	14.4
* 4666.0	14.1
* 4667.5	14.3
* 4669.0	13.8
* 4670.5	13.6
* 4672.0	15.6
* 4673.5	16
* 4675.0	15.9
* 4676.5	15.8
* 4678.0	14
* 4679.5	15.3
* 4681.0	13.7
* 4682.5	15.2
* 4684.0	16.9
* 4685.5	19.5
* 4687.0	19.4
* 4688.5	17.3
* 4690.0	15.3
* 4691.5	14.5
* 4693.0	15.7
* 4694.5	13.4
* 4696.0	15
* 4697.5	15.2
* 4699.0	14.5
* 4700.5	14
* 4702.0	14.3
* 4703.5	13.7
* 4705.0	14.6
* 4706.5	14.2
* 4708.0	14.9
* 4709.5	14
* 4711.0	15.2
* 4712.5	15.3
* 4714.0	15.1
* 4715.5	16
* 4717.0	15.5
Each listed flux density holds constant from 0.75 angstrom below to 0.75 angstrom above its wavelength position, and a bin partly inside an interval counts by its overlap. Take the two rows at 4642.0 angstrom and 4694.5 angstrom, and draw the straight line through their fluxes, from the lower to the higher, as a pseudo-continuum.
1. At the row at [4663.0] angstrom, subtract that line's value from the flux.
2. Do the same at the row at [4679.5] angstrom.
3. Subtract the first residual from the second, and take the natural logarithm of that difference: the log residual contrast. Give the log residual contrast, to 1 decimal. -2.6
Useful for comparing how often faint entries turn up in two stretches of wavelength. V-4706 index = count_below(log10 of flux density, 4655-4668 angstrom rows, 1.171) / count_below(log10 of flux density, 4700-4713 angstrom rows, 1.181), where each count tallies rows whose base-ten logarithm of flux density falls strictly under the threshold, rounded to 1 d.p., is 0.7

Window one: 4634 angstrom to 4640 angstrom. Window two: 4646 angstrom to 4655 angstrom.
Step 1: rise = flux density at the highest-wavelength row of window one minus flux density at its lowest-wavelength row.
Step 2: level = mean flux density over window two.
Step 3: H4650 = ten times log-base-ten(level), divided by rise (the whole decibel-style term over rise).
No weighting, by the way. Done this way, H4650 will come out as 40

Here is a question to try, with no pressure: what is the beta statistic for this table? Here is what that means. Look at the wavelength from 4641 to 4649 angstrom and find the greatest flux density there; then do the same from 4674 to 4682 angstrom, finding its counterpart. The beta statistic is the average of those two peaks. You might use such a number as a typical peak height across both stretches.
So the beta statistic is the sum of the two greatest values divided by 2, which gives 15.7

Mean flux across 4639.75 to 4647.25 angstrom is 14.4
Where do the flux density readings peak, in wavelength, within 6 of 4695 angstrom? 4693.0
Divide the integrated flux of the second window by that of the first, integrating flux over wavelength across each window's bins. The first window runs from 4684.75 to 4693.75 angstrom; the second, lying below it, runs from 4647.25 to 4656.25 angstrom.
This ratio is 0.91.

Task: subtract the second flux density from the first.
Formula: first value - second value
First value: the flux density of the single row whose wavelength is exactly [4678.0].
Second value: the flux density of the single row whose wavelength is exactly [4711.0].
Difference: -1.2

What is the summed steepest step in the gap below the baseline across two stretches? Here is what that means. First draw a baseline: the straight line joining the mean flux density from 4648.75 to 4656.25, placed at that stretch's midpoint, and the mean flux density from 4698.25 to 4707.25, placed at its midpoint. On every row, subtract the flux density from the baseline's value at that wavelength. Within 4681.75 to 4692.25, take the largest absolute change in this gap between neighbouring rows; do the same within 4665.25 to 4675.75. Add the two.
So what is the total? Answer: 4.67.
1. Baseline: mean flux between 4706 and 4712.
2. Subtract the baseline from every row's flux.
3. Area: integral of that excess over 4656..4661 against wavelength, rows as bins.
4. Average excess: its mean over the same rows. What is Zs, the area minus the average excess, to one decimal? 2.1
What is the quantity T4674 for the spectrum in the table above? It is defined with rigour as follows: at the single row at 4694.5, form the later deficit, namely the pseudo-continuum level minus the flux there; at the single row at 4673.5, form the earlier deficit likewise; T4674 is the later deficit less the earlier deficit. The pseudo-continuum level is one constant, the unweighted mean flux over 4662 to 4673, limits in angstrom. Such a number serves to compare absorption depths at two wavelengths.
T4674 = 2.6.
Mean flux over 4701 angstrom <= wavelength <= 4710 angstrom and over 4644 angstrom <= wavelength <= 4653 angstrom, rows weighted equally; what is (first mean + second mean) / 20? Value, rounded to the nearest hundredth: 1.46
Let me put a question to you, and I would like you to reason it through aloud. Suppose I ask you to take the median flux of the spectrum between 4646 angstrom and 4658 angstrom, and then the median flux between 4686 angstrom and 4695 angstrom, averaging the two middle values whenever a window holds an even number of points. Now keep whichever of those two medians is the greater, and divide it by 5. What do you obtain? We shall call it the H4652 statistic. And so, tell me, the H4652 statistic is 3.12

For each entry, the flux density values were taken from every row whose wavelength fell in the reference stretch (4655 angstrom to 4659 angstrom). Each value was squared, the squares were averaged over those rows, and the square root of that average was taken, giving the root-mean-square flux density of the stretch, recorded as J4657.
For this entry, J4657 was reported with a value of 14.7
